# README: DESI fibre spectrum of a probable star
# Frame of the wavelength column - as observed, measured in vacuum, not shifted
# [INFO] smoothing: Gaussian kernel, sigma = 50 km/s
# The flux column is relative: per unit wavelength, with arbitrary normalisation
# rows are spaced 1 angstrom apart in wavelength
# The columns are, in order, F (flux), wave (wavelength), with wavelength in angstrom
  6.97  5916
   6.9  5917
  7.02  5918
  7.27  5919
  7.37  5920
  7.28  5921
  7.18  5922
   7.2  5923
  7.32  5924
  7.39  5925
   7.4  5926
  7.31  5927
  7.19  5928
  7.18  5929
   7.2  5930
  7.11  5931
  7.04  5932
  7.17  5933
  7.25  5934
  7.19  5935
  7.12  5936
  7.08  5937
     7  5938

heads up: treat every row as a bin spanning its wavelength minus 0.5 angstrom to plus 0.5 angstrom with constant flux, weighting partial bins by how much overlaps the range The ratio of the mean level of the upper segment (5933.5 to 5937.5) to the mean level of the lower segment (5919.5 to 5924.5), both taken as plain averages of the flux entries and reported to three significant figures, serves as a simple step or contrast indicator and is 0.985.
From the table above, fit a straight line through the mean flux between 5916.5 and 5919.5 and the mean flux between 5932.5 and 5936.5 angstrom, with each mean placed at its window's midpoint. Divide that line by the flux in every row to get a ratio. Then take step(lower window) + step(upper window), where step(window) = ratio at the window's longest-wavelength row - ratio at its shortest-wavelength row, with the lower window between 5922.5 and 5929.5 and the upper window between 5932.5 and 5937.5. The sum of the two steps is 0.03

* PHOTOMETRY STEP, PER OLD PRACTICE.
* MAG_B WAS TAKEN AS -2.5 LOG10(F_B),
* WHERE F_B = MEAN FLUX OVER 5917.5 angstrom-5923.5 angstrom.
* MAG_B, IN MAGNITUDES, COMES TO -2.15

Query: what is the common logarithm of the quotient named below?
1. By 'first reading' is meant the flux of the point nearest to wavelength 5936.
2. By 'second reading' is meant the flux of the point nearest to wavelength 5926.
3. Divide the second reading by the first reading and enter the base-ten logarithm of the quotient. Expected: 0.017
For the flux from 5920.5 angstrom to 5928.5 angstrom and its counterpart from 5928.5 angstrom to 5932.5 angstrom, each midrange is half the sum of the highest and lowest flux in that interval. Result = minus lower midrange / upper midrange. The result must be -1.024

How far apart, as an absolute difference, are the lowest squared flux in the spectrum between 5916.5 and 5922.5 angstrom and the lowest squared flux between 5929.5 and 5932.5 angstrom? 2.0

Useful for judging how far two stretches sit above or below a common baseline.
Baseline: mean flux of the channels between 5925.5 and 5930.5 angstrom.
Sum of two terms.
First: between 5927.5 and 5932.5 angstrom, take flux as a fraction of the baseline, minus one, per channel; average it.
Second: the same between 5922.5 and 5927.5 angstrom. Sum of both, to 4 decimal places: -0.0061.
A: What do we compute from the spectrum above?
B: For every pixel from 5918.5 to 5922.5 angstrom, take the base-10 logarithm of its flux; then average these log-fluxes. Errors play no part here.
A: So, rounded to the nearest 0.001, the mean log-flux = 0.862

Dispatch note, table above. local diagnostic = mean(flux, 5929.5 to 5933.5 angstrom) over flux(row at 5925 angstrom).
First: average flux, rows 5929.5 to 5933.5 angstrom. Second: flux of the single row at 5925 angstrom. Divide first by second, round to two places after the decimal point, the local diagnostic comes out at 0.96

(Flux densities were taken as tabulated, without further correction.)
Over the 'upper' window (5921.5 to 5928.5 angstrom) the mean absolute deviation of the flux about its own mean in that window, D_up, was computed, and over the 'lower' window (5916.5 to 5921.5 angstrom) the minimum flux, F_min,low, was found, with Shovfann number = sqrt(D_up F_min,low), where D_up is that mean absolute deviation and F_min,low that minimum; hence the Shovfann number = 0.747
